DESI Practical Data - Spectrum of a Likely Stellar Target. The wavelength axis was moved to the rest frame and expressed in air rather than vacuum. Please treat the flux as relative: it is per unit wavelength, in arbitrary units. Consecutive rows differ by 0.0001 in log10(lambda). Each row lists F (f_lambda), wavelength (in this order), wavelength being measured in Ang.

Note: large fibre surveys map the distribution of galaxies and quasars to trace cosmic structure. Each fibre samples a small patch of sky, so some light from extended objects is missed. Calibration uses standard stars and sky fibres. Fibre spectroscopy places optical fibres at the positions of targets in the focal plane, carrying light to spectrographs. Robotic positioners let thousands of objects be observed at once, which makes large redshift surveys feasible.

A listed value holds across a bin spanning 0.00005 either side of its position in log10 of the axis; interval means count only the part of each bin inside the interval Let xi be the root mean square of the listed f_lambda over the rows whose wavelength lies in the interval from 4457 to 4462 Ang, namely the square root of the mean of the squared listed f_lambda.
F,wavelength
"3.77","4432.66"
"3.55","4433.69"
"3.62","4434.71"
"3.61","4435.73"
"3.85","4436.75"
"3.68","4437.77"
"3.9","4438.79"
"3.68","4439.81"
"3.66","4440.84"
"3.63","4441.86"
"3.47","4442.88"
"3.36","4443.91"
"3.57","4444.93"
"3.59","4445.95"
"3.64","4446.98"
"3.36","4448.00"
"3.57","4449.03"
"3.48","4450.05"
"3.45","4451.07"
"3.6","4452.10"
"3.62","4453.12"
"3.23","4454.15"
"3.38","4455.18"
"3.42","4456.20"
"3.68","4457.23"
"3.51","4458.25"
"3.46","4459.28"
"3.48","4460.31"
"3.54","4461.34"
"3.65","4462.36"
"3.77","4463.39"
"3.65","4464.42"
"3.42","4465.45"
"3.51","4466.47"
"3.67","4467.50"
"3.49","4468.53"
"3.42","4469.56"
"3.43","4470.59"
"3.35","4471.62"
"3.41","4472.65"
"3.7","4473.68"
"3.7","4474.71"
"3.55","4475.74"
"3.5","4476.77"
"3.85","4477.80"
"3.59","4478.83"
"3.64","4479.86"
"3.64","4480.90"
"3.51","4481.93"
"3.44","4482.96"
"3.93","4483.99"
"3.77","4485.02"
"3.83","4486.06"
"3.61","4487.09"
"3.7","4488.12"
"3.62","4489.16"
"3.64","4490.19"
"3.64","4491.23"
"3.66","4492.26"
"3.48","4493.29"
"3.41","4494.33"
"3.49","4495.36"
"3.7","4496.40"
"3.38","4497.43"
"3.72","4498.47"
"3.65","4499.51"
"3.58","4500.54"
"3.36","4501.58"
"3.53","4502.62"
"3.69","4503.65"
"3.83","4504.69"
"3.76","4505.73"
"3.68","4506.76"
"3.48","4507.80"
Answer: 3.53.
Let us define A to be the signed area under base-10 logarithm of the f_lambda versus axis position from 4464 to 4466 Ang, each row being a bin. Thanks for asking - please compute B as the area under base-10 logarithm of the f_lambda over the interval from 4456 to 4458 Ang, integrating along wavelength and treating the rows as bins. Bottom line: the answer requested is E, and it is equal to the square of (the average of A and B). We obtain 1.21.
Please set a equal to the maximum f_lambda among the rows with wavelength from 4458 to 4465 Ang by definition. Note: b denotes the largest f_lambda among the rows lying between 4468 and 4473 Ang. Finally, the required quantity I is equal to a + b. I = 7.26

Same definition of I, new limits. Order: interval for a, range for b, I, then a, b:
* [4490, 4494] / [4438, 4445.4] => 7.56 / 3.66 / 3.9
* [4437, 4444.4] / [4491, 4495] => 7.56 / 3.9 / 3.66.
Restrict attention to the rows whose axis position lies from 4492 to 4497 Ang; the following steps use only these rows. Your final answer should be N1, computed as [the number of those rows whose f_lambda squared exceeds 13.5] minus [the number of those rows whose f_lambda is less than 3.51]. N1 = -2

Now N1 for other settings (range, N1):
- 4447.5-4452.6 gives -3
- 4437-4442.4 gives 3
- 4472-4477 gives 0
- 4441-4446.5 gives -2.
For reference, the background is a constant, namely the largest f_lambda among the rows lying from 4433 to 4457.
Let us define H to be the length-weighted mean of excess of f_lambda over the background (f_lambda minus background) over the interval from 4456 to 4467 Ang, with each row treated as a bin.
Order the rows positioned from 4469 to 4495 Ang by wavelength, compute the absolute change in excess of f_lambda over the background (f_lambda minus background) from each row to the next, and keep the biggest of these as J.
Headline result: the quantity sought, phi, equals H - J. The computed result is -0.83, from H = -0.34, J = 0.49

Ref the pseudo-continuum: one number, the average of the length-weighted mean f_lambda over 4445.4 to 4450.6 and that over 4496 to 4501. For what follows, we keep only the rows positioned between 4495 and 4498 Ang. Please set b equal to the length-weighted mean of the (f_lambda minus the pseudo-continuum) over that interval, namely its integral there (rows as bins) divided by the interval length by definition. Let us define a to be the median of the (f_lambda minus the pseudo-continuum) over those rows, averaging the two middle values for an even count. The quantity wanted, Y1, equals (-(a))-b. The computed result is 0.12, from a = -0.08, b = -0.04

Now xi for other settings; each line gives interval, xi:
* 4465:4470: 3.50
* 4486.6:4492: 3.64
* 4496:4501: 3.61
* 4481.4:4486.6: 3.70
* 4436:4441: 3.76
